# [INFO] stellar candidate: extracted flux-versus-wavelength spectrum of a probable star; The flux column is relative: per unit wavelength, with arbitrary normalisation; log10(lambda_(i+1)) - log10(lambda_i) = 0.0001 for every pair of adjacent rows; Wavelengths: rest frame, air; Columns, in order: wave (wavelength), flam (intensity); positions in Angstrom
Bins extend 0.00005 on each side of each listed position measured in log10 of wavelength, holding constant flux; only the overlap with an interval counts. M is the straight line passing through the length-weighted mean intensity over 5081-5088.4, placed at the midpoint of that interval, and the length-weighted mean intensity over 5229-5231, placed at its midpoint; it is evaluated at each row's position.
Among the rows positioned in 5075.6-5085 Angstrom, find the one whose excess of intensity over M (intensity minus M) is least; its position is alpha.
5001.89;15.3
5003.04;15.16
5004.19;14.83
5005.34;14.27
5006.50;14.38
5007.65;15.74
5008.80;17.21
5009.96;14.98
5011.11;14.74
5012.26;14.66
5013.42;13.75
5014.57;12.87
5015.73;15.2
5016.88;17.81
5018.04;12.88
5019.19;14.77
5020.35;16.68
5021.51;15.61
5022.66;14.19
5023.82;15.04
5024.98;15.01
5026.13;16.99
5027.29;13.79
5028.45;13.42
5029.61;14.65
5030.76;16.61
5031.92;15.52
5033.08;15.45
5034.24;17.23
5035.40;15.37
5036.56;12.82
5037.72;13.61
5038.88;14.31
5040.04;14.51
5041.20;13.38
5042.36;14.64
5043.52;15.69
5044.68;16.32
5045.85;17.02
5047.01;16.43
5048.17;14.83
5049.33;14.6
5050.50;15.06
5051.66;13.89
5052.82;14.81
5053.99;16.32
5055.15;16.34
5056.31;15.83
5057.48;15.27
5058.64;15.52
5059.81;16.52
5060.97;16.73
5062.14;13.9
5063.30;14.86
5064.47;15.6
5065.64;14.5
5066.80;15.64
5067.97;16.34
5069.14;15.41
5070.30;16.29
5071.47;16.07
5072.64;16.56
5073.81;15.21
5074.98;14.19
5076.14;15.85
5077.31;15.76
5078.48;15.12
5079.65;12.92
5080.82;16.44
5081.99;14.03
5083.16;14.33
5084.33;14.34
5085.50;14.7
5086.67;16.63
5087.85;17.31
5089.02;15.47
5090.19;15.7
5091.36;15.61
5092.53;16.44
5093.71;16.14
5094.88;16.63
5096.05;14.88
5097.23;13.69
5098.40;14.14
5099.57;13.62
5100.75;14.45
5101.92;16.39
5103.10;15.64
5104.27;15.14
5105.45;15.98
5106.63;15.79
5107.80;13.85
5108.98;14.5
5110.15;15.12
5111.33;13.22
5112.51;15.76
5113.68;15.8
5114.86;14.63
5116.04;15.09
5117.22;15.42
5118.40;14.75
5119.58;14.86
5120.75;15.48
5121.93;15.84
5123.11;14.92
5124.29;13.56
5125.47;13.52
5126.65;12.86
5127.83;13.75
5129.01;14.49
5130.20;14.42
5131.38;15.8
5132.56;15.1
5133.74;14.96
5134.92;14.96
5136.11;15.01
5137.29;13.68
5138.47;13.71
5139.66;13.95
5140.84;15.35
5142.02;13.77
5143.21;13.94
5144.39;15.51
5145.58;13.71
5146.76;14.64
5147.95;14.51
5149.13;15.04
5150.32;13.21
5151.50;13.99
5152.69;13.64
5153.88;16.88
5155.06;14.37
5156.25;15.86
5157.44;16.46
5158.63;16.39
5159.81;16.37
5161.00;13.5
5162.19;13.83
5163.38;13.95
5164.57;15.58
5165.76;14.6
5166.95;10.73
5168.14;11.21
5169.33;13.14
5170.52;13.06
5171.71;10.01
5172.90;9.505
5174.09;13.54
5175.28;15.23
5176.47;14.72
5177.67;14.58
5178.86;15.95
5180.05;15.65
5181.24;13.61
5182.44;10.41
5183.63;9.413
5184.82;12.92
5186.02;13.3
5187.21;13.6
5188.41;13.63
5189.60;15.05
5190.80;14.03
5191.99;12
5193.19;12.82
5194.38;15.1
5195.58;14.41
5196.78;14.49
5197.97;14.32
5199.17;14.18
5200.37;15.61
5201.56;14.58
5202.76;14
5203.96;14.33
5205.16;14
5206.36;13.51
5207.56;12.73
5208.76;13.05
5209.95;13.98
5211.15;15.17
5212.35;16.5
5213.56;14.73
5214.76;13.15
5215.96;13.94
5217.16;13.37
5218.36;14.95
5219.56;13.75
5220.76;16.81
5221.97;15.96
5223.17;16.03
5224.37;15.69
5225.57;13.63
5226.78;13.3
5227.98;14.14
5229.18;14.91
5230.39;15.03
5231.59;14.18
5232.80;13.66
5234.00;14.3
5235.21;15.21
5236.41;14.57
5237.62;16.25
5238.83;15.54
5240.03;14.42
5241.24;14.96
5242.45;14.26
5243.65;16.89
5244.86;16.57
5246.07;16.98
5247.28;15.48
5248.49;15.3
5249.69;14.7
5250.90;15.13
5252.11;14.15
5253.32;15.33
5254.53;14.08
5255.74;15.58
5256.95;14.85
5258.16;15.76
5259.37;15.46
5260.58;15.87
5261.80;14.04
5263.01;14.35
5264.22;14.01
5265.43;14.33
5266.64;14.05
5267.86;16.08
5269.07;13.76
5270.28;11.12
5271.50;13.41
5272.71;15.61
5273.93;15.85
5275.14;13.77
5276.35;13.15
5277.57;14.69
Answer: 5079.65 Angstrom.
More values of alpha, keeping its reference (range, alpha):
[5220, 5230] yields 5226.78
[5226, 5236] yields 5226.78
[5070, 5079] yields 5074.98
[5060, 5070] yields 5062.14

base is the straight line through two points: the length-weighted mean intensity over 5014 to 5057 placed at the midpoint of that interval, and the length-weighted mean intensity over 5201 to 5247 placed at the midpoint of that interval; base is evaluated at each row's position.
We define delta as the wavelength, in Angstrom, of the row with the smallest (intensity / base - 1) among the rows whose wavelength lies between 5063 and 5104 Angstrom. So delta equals 5079.65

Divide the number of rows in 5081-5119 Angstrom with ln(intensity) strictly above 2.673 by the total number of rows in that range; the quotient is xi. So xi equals 0.72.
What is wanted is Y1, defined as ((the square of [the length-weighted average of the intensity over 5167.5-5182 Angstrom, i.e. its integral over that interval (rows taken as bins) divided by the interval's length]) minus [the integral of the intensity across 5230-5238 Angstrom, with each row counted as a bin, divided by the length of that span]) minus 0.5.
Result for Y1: 162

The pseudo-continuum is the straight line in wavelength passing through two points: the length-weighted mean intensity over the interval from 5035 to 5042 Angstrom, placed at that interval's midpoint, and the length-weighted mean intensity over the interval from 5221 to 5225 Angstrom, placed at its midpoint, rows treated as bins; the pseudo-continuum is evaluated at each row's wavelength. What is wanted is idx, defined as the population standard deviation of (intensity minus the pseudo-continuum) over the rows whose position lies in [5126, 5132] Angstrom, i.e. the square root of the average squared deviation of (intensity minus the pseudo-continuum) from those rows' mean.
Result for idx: 0.9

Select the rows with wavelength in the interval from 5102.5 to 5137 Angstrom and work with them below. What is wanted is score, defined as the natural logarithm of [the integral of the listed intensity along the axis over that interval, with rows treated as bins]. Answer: 6.2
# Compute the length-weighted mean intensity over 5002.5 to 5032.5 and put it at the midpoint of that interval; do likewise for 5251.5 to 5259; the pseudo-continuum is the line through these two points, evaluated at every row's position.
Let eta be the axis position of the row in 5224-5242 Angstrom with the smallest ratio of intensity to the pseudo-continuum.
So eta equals 5226.78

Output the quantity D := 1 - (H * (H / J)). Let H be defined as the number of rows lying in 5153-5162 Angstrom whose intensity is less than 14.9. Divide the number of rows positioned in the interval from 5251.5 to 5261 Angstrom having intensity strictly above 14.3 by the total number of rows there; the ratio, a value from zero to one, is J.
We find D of -4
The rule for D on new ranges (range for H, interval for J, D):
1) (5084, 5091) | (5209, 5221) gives -7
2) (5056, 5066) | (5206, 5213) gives -26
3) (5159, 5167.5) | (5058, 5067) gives -28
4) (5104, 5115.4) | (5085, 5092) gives -15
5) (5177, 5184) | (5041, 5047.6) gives -18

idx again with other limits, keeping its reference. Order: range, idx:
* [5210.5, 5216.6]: 1.1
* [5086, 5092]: 0.7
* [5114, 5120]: 0.3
